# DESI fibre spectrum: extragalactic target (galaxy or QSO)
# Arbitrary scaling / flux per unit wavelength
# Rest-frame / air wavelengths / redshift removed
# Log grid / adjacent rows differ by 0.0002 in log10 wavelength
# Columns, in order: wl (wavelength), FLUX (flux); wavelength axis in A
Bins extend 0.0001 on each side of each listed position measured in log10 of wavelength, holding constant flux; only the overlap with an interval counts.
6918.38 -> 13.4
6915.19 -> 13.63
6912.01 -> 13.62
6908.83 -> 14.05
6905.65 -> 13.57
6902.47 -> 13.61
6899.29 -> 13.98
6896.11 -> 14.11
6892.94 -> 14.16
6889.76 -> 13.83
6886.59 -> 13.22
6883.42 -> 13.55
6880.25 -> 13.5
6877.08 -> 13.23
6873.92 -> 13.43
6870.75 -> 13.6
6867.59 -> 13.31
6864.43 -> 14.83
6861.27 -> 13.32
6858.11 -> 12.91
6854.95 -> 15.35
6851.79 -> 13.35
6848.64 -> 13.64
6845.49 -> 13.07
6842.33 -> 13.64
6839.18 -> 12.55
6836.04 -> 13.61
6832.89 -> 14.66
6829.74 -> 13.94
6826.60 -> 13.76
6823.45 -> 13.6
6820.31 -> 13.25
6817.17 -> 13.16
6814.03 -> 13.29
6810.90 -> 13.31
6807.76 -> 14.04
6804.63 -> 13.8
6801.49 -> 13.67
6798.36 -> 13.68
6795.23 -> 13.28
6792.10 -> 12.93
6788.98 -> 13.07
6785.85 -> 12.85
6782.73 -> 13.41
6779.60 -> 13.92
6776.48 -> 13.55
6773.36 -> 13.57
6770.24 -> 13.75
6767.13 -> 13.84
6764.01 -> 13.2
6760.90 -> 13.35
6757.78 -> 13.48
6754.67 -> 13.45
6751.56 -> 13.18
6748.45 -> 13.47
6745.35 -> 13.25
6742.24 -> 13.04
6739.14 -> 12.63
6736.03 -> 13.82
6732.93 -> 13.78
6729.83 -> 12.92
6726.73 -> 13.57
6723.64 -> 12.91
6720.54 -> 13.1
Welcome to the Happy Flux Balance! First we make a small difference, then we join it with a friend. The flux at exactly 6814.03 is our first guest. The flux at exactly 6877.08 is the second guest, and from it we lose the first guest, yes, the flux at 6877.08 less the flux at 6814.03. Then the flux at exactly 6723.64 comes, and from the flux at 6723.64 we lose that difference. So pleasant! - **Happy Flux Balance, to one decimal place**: 13.0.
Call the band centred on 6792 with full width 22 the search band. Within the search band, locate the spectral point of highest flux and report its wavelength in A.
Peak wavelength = 6798.36 A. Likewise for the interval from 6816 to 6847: 6832.89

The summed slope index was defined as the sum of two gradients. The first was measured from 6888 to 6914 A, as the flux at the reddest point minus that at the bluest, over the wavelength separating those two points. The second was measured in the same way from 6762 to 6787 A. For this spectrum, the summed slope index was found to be -0.025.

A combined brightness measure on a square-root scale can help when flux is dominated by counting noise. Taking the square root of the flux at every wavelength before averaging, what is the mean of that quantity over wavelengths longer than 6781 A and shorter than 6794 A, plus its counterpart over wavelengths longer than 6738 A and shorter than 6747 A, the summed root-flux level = 7.22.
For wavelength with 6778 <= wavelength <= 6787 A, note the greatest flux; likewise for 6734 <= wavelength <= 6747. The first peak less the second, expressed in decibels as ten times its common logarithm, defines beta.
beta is -10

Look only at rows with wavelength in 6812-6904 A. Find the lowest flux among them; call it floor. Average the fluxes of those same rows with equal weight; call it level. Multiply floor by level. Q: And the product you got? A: 171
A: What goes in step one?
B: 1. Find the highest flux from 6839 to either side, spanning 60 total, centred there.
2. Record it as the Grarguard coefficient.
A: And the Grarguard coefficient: 15.35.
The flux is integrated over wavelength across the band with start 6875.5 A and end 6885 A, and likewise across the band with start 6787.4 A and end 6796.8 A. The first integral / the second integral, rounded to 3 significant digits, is 1.04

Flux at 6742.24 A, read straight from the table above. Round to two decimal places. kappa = 13.04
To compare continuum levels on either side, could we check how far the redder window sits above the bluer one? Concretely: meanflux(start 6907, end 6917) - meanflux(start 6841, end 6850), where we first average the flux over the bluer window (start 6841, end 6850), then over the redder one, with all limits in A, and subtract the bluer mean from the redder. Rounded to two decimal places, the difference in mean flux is 0.32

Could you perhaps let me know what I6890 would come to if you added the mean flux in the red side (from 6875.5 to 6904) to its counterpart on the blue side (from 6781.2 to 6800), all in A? 26.9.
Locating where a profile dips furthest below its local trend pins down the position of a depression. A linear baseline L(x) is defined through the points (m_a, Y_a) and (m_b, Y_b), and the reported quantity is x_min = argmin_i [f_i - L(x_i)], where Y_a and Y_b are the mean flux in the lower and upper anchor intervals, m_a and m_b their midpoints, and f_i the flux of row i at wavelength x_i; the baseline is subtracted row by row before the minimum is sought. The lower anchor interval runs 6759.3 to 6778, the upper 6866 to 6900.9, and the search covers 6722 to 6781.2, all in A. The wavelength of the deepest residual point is 6739.14 A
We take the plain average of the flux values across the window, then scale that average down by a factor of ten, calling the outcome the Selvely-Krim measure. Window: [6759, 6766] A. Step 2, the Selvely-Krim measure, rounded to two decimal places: 1.33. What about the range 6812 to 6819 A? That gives 1.32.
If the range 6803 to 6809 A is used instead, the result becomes 1.39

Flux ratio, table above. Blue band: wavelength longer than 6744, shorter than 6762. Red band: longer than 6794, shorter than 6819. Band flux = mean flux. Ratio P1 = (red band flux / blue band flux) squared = 1.02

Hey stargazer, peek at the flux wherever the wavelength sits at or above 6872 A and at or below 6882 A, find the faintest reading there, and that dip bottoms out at 13.23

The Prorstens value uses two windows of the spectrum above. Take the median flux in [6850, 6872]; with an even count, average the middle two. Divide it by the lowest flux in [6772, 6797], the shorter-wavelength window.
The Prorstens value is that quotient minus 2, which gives -0.961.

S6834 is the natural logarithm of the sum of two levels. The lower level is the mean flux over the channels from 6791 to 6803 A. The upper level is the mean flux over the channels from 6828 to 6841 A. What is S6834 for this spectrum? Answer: 3.30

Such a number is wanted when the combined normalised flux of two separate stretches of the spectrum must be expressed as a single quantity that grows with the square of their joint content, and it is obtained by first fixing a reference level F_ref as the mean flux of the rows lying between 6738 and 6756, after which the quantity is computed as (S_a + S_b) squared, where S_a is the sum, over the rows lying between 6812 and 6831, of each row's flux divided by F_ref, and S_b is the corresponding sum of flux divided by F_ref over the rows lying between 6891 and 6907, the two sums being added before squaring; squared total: 130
